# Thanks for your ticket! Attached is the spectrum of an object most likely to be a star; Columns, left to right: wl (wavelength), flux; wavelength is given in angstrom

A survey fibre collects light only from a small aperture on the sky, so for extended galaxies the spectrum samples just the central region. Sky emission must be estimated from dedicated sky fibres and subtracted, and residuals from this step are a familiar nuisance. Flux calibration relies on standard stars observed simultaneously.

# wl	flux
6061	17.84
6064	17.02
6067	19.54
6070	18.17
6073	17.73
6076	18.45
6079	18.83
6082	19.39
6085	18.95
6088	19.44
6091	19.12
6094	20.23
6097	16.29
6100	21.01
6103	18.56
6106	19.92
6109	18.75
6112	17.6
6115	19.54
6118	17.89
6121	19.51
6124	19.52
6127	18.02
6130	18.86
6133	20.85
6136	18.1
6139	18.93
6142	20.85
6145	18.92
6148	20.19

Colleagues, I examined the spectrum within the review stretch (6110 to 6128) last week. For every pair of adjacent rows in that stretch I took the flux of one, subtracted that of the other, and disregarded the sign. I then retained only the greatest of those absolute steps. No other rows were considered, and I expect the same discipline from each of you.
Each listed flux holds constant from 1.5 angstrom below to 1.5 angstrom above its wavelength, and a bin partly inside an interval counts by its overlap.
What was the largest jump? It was 1.9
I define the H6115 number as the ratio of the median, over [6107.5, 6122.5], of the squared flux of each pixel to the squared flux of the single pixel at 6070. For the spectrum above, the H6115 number 1.06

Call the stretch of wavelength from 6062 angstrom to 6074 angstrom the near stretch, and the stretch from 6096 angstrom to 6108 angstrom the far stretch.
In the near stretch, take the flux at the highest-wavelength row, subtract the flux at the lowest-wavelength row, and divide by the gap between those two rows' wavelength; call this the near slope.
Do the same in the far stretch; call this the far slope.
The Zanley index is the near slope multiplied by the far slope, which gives 0.03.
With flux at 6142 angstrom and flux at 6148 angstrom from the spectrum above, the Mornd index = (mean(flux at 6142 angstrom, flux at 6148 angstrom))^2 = 421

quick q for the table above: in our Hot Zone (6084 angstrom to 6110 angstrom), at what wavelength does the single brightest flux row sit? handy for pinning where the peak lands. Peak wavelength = 6100 angstrom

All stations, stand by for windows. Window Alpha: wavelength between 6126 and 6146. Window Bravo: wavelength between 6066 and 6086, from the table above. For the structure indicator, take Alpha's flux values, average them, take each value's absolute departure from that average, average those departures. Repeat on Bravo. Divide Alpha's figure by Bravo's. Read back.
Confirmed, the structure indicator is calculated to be 1.8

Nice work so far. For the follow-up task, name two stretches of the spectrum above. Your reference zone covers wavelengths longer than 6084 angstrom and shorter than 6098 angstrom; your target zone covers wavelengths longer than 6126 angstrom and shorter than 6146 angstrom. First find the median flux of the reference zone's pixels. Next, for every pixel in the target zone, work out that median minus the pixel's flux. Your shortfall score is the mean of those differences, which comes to -0.1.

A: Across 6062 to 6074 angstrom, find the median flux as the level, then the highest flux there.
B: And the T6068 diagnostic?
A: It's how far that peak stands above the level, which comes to 1.6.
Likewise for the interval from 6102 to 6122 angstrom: 1.2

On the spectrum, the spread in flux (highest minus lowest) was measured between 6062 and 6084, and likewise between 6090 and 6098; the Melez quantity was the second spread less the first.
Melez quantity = 1.4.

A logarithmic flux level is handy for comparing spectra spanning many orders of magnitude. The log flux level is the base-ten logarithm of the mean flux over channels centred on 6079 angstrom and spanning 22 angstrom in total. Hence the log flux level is 1.27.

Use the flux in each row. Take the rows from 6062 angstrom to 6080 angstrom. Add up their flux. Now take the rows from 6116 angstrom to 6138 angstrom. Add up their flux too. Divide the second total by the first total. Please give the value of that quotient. 1.2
